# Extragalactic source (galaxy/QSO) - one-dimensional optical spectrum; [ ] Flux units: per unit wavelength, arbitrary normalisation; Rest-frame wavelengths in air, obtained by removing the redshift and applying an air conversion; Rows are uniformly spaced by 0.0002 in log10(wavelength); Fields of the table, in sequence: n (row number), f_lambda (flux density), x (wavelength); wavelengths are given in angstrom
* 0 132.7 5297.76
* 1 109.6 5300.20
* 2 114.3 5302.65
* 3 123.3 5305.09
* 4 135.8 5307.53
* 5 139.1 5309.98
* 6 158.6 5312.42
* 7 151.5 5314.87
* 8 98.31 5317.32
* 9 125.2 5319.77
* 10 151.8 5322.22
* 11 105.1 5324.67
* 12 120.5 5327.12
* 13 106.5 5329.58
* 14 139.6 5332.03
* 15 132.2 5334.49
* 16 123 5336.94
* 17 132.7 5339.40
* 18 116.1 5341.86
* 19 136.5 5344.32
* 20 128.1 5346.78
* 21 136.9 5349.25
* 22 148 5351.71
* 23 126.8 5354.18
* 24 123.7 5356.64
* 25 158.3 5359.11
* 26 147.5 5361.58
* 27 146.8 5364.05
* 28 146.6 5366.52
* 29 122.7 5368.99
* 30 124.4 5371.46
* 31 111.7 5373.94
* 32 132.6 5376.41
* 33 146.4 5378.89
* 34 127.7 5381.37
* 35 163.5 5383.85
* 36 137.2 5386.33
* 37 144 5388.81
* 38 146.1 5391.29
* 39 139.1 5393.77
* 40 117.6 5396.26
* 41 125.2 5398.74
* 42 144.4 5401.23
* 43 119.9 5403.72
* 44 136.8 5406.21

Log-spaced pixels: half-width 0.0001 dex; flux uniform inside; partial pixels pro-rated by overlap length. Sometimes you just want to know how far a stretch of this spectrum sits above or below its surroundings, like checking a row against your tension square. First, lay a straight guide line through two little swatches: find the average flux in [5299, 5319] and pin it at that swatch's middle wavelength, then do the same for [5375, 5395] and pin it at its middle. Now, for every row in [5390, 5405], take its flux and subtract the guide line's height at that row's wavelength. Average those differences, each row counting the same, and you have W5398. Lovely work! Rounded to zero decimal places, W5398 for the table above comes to -12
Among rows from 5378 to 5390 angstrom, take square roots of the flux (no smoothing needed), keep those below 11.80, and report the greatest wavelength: 5386.33 angstrom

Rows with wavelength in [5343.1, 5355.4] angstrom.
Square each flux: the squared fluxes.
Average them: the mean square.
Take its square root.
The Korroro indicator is 135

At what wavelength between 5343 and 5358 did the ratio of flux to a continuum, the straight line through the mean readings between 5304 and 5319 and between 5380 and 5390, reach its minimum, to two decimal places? 5356.64 angstrom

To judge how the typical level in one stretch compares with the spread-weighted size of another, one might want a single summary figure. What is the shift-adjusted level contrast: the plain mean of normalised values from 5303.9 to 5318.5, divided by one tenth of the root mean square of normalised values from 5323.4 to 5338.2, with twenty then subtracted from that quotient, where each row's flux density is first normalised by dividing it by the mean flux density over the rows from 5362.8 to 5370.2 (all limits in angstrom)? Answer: -9.0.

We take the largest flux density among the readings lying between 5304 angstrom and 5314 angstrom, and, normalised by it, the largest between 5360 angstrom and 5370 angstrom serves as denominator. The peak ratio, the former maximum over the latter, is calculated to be 1.08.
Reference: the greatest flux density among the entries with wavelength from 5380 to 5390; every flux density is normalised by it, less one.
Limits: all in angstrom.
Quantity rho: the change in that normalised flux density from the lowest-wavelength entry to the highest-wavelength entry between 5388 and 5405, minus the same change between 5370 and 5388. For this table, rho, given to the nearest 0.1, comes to -0.2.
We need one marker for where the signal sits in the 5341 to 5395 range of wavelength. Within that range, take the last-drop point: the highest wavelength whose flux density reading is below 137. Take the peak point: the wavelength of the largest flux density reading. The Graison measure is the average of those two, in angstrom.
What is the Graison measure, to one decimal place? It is 5382.6 angstrom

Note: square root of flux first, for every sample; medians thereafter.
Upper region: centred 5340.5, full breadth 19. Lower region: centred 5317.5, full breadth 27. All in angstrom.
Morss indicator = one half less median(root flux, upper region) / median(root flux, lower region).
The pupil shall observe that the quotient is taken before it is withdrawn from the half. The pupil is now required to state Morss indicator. -0.529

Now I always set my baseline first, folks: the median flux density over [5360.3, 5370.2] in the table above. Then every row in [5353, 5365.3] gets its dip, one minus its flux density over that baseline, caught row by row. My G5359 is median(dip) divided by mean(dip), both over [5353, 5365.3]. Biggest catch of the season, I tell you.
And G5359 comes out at -0.02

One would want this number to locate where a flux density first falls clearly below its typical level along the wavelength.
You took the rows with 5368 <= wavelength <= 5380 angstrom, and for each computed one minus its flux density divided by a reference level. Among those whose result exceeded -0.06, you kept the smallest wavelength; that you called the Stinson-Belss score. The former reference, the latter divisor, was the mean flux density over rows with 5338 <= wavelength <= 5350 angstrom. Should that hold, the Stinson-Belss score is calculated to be 5368.99 angstrom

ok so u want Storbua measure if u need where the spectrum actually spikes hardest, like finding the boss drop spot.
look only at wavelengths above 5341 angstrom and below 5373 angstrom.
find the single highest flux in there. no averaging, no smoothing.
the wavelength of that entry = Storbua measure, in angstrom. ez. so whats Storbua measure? 5359.11 angstrom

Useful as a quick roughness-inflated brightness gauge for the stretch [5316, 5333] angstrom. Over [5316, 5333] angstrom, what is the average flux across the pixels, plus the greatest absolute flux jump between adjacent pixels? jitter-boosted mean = 168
